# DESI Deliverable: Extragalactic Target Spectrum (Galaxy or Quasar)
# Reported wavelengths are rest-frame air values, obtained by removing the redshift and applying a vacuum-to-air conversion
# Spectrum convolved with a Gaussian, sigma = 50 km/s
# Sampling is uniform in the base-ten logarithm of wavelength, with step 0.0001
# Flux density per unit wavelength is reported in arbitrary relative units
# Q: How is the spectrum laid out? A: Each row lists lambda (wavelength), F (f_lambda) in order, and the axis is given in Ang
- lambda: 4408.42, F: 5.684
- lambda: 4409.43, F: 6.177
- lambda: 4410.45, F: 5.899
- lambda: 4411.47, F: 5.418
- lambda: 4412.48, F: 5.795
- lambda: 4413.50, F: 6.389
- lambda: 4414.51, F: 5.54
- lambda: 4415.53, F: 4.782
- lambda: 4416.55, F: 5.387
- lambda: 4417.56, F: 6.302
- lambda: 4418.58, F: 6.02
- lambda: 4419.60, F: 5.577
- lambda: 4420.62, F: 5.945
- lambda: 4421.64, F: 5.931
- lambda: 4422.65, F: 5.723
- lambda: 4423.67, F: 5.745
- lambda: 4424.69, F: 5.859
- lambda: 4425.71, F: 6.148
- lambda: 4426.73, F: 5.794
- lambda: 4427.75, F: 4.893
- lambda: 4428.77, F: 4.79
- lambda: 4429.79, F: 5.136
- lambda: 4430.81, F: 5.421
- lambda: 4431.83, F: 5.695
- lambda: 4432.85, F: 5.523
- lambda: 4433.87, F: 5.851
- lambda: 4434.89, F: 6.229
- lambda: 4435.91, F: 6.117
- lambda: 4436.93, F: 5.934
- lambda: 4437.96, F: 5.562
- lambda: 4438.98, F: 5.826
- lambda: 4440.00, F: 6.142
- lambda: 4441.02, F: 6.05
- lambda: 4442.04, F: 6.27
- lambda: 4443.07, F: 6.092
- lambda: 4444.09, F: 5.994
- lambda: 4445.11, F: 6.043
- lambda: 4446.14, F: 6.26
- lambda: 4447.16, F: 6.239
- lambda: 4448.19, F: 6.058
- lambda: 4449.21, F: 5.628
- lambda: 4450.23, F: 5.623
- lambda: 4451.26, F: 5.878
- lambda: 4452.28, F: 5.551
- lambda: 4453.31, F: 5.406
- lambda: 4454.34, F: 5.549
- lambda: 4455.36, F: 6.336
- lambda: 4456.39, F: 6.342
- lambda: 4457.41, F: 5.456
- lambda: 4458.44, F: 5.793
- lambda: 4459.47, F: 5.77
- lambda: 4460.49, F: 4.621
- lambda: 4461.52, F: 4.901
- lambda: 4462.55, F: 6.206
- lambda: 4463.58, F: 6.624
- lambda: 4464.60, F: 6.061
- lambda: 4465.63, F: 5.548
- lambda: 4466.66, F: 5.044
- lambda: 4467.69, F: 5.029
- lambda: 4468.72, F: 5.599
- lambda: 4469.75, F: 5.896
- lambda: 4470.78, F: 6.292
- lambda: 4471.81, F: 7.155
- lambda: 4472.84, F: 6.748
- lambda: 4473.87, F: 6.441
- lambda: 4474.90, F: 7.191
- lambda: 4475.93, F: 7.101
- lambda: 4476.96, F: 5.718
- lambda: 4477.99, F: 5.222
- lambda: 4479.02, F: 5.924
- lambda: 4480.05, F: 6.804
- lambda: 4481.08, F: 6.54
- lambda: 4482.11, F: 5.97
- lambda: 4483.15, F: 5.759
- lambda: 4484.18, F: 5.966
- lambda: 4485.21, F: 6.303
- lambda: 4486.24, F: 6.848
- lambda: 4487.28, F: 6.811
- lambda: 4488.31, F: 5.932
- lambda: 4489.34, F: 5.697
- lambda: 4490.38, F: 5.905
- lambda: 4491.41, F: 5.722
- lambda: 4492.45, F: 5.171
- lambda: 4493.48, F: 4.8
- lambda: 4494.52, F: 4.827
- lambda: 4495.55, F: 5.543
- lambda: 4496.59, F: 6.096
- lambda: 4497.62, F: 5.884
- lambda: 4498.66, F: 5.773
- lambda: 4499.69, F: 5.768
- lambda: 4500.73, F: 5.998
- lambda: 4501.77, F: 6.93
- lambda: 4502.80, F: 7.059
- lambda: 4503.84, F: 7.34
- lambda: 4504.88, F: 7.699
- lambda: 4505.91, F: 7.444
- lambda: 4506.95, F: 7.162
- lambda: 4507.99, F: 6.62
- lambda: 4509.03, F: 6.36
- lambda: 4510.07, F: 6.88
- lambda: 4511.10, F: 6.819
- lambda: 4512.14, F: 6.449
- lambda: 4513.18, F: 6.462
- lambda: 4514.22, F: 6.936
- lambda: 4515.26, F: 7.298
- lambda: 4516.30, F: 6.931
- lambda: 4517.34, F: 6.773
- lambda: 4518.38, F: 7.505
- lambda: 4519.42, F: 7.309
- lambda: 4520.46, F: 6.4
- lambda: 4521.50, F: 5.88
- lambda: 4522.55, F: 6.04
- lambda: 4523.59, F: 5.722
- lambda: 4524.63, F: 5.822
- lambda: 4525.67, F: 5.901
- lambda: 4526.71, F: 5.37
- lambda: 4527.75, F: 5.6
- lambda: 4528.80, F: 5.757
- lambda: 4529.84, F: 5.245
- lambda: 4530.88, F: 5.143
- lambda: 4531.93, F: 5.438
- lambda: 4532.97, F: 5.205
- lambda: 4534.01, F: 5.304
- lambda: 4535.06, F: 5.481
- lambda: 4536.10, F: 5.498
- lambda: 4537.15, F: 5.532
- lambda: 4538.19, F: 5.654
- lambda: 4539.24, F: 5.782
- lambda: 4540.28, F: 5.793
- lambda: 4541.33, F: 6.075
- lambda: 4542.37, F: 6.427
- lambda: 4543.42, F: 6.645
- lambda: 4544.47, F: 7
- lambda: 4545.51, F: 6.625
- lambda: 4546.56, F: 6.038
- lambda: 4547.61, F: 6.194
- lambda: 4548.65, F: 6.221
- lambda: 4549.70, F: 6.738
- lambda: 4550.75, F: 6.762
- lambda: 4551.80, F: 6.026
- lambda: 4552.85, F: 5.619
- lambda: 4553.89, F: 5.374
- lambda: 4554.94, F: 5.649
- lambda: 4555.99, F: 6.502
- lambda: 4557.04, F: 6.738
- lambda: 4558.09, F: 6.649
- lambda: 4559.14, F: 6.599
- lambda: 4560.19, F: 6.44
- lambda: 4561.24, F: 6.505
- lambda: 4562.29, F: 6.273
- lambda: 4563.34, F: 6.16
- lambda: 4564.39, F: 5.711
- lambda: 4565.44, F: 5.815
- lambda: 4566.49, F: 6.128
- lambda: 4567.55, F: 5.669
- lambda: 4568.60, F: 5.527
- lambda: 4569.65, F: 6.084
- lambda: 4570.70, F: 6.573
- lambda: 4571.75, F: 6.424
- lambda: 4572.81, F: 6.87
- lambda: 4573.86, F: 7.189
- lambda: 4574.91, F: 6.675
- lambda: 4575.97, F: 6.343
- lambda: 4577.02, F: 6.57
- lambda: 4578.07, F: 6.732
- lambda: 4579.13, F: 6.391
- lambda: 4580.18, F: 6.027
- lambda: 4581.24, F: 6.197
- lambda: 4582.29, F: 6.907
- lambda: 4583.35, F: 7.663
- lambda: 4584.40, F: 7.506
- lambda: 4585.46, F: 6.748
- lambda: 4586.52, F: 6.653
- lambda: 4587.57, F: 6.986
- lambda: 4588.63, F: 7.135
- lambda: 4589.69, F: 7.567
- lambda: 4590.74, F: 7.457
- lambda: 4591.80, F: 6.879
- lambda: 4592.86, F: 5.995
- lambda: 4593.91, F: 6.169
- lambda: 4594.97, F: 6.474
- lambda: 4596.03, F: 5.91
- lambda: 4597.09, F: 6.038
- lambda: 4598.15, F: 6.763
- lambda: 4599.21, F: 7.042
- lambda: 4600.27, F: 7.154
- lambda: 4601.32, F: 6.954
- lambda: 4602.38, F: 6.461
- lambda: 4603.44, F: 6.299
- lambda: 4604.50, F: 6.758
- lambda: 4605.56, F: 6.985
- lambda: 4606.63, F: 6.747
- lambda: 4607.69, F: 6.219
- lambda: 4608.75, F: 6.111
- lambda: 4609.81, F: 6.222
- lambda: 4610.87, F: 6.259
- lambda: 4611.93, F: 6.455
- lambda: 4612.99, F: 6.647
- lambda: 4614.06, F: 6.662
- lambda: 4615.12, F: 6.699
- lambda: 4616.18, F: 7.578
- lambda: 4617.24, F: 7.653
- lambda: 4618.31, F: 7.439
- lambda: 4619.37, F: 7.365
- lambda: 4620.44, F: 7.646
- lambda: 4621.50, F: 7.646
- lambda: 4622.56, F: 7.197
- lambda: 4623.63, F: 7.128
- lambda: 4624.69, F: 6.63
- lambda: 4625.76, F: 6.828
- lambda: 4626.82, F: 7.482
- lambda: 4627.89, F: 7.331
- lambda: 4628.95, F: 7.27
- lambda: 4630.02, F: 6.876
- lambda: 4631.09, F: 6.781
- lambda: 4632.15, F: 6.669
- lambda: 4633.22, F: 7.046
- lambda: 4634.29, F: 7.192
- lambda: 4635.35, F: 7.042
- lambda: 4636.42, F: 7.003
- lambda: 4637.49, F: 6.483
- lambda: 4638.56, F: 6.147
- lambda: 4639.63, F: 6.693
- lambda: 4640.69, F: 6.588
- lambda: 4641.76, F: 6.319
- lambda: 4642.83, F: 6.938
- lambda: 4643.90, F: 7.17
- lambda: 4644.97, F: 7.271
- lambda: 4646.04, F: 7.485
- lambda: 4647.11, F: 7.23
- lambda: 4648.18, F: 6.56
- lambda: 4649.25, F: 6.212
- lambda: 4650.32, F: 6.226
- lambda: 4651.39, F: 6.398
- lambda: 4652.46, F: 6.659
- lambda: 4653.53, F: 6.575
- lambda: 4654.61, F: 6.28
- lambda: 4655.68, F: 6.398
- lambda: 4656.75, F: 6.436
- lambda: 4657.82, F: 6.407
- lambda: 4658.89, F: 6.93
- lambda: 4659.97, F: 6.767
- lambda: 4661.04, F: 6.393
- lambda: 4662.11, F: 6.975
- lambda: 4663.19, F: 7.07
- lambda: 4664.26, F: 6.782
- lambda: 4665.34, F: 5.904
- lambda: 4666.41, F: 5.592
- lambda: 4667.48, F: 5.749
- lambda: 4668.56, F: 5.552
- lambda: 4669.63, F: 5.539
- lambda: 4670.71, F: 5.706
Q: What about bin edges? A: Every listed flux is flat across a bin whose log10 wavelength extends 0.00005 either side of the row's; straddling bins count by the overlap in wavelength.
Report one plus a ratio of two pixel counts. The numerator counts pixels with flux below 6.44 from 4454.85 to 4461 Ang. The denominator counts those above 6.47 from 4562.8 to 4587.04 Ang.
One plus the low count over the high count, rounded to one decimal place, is 1.5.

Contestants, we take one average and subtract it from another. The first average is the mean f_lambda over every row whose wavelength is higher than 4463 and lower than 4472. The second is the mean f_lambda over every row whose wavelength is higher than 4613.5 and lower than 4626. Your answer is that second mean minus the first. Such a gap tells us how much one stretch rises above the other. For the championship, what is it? 1.3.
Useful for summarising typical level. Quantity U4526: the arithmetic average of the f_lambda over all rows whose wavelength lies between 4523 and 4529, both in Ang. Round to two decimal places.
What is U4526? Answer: 5.70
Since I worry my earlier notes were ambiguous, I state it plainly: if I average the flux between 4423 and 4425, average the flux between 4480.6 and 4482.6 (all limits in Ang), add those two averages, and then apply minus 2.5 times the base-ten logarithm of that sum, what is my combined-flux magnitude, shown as -2.70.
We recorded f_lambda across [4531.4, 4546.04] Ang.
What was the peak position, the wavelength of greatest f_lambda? 4544.47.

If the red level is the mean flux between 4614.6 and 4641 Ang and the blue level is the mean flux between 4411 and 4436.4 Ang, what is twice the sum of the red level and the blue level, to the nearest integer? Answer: 25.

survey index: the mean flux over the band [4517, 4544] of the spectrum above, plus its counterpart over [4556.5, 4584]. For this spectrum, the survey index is 12.31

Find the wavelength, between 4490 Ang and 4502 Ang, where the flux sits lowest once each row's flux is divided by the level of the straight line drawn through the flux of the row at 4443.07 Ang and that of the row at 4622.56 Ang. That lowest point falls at 4493.48 Ang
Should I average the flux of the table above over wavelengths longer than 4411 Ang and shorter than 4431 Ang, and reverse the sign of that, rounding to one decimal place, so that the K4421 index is -5.6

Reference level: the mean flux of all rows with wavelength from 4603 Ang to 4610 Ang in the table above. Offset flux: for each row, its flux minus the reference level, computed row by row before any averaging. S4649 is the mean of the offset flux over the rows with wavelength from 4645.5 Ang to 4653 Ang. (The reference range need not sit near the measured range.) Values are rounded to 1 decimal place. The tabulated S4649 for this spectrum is 0.2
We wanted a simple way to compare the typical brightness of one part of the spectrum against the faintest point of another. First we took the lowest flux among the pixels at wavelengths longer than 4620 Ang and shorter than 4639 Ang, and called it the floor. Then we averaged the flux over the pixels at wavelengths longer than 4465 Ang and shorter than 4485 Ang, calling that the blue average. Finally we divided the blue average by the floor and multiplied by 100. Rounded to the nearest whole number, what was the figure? 99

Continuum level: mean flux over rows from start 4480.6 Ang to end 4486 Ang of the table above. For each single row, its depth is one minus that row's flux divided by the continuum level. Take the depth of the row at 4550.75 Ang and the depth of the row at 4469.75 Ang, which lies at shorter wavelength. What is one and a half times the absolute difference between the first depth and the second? 0.21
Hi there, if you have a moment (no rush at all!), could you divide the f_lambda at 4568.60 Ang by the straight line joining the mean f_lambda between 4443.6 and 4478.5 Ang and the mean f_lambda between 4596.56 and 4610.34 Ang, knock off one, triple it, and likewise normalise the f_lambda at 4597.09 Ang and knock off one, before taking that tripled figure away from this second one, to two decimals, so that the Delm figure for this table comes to 0.34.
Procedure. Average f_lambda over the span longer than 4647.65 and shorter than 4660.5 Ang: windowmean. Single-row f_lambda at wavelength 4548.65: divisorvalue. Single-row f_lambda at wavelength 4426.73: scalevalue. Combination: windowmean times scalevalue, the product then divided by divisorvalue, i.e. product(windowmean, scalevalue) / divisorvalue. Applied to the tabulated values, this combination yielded 6.04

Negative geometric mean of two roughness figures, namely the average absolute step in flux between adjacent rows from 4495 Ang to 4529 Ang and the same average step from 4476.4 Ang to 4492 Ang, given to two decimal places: -0.37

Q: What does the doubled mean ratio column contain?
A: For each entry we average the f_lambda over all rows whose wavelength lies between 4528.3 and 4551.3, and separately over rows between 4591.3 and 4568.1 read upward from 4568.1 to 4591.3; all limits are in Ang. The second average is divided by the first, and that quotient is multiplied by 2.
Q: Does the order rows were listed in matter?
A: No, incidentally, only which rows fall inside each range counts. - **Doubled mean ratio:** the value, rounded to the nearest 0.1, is 2.3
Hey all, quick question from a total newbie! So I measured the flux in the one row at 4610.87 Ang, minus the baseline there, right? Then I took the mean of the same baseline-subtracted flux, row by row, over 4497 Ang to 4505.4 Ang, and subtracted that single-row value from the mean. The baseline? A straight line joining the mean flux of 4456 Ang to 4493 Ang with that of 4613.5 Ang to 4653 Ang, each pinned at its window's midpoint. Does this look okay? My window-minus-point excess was 1.0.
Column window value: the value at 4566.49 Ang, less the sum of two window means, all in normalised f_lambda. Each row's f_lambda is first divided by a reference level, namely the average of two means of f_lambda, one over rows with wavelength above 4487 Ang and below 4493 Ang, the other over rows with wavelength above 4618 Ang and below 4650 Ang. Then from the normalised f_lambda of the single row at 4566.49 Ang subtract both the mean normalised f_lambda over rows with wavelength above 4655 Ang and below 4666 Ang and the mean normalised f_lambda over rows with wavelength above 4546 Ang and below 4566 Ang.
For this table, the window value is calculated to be -1.04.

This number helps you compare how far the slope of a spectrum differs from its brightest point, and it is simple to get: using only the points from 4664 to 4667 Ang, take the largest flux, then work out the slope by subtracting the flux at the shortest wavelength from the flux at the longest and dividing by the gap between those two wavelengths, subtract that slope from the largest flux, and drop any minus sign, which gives 7.3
